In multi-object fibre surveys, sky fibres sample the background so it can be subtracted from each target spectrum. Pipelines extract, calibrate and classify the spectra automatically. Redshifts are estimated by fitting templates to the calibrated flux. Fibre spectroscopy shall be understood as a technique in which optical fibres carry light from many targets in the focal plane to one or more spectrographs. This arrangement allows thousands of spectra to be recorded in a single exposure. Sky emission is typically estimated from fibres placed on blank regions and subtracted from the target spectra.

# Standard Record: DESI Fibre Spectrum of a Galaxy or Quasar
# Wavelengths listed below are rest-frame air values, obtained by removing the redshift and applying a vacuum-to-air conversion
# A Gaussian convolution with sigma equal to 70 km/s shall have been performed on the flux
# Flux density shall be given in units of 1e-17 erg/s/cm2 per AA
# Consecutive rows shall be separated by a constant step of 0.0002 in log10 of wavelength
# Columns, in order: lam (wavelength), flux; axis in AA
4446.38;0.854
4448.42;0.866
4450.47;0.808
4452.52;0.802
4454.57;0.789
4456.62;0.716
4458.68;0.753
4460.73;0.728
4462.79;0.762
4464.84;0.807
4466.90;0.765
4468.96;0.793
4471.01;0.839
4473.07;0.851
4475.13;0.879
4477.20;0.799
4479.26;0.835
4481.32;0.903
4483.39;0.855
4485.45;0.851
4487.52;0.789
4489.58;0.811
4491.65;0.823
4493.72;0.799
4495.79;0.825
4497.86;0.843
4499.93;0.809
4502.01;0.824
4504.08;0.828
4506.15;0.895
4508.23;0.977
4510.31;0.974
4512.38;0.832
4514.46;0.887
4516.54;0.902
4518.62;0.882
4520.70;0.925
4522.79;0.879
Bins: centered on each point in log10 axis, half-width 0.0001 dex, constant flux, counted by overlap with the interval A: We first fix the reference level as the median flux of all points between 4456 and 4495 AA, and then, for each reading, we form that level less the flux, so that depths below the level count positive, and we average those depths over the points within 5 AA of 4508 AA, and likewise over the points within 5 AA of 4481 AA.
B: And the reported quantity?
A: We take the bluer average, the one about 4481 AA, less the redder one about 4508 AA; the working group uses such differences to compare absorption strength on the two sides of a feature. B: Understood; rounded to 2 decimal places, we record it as 0.05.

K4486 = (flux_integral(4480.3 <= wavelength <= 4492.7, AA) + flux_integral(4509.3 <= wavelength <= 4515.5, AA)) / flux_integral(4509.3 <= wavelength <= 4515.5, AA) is 2.9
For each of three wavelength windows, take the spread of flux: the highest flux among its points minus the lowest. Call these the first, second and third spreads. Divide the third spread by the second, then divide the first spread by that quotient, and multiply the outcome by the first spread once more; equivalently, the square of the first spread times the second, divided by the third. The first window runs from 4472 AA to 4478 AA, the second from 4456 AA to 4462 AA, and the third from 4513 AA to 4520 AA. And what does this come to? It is 0.012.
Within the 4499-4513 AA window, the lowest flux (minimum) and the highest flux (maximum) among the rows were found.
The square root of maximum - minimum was 0.41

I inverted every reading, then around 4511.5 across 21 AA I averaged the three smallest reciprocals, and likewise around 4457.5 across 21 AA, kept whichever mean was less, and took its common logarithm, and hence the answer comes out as 0.019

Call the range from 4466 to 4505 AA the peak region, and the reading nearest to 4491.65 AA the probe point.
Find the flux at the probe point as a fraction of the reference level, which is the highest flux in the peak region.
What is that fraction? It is 0.91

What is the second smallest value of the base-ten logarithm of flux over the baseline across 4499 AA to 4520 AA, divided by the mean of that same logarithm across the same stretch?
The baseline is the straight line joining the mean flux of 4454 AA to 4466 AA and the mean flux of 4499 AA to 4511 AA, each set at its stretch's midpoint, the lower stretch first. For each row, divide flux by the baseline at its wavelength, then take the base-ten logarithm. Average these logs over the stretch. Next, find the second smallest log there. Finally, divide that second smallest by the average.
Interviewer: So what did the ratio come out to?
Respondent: 4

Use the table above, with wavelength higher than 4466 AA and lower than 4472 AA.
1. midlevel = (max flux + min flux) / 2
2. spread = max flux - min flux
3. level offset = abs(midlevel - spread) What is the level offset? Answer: 0.73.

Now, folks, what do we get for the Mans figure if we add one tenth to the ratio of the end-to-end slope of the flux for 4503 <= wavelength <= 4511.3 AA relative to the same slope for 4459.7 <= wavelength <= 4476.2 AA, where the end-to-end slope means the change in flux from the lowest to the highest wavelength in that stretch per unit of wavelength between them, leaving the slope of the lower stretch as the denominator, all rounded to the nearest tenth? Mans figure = 2.3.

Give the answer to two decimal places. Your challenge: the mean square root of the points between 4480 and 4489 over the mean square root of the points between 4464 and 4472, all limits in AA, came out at 1.03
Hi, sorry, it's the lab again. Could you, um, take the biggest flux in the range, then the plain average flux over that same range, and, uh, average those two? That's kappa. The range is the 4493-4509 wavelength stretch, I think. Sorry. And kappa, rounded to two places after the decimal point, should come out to 0.91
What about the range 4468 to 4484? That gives 0.87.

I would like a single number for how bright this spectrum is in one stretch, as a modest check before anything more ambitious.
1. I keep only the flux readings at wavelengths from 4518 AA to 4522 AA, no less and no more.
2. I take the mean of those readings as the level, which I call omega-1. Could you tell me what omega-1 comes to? 0.903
